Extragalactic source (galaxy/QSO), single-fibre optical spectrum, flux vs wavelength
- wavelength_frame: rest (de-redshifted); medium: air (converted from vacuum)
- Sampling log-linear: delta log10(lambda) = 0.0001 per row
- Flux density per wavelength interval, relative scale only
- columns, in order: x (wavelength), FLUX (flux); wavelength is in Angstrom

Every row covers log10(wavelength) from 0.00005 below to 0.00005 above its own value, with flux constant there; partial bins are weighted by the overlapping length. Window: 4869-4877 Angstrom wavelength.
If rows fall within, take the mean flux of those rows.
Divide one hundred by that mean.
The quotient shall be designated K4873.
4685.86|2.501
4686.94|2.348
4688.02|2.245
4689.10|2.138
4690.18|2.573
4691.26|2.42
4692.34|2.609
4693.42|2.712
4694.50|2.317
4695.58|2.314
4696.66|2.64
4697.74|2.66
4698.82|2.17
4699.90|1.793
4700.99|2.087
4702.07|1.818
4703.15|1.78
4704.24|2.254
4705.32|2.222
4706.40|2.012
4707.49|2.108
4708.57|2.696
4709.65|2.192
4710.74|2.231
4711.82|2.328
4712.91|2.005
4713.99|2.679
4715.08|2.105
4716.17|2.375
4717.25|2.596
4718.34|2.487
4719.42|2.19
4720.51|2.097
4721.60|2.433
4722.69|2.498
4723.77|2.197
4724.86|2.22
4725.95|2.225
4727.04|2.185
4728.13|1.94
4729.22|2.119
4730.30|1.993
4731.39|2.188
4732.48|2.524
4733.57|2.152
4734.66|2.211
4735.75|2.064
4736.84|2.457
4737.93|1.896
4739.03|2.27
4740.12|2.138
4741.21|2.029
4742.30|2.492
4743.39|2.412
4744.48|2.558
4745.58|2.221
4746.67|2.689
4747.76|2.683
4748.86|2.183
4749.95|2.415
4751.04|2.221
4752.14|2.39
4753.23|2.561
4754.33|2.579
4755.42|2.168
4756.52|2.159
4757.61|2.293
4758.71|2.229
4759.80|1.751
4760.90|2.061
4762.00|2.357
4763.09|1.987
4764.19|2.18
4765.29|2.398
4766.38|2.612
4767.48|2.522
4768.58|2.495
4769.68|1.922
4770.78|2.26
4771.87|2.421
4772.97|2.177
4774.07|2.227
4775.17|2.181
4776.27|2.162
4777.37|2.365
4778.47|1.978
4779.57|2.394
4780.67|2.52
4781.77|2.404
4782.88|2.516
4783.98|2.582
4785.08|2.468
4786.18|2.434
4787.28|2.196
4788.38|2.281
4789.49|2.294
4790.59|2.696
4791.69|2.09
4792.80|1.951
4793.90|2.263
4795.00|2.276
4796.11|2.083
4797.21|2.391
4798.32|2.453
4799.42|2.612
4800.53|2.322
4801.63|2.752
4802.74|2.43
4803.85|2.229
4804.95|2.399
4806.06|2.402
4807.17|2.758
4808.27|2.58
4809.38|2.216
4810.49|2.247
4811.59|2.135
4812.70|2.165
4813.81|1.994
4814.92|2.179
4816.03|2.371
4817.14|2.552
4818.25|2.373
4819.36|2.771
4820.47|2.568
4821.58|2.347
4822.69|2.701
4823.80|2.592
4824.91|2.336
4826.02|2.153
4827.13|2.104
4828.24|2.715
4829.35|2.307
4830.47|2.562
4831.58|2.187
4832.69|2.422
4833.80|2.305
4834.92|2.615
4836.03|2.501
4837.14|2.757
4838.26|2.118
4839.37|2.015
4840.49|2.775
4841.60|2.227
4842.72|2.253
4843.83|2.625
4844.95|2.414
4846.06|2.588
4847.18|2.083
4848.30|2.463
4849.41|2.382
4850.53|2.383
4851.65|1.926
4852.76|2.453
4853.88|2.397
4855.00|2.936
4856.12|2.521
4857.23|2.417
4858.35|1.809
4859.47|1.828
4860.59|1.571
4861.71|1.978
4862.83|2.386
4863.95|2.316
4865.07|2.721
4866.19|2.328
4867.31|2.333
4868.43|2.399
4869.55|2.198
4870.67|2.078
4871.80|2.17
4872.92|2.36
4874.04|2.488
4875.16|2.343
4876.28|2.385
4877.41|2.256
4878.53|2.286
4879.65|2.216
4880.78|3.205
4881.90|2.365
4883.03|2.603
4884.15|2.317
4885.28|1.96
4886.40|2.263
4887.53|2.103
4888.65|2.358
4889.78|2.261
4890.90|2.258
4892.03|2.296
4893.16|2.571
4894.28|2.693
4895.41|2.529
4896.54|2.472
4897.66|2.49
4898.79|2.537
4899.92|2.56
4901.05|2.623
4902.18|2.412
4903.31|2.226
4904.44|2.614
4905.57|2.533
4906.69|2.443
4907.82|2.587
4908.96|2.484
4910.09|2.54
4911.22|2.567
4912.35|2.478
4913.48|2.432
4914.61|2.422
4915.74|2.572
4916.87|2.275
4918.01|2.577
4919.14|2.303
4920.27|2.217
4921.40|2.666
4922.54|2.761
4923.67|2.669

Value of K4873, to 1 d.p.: 43.7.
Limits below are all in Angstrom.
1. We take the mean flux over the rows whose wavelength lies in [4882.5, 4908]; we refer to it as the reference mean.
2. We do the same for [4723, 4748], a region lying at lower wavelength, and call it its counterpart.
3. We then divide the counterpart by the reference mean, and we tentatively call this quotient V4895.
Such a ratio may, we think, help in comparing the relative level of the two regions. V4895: 0.931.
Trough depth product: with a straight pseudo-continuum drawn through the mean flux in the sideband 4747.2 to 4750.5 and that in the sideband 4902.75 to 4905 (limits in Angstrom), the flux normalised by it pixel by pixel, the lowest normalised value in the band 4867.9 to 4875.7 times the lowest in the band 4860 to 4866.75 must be 0.56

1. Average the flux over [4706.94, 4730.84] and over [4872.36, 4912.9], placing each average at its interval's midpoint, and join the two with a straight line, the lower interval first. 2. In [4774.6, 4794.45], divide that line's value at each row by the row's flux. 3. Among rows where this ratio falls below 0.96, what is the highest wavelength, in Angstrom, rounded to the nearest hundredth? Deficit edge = 4790.59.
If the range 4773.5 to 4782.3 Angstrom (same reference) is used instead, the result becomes 4780.67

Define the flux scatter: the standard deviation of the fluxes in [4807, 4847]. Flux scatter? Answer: 0.23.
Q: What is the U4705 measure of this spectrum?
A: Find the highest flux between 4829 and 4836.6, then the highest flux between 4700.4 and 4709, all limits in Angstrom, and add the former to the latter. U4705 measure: 5.31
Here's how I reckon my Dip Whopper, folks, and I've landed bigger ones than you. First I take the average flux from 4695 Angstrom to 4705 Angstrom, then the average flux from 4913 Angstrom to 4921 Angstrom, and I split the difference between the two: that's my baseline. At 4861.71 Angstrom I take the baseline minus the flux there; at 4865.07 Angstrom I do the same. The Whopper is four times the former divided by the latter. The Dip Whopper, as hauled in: -3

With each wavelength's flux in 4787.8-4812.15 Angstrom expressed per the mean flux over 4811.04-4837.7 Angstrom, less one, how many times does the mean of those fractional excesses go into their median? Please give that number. 2.0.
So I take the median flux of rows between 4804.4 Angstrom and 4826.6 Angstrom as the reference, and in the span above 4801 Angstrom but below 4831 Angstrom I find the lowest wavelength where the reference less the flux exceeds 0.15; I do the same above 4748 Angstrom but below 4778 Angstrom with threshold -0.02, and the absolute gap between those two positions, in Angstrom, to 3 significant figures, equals 60.5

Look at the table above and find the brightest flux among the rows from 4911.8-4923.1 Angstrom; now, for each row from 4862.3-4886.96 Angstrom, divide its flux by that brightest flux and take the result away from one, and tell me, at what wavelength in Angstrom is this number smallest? 4880.78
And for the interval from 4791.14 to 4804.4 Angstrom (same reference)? 4801.63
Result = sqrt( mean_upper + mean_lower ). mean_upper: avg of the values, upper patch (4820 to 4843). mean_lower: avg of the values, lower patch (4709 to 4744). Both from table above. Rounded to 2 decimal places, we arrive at 2.16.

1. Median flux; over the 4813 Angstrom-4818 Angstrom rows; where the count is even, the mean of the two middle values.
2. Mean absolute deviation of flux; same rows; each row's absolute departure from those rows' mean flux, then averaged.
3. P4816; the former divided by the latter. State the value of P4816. 12.1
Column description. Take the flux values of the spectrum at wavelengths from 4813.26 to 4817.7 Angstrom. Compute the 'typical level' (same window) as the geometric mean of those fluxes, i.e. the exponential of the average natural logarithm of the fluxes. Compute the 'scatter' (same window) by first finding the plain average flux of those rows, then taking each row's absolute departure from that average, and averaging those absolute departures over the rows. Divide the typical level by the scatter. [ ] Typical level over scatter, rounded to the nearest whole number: 12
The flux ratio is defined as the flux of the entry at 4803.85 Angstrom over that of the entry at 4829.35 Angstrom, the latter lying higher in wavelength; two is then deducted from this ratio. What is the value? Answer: -1.034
